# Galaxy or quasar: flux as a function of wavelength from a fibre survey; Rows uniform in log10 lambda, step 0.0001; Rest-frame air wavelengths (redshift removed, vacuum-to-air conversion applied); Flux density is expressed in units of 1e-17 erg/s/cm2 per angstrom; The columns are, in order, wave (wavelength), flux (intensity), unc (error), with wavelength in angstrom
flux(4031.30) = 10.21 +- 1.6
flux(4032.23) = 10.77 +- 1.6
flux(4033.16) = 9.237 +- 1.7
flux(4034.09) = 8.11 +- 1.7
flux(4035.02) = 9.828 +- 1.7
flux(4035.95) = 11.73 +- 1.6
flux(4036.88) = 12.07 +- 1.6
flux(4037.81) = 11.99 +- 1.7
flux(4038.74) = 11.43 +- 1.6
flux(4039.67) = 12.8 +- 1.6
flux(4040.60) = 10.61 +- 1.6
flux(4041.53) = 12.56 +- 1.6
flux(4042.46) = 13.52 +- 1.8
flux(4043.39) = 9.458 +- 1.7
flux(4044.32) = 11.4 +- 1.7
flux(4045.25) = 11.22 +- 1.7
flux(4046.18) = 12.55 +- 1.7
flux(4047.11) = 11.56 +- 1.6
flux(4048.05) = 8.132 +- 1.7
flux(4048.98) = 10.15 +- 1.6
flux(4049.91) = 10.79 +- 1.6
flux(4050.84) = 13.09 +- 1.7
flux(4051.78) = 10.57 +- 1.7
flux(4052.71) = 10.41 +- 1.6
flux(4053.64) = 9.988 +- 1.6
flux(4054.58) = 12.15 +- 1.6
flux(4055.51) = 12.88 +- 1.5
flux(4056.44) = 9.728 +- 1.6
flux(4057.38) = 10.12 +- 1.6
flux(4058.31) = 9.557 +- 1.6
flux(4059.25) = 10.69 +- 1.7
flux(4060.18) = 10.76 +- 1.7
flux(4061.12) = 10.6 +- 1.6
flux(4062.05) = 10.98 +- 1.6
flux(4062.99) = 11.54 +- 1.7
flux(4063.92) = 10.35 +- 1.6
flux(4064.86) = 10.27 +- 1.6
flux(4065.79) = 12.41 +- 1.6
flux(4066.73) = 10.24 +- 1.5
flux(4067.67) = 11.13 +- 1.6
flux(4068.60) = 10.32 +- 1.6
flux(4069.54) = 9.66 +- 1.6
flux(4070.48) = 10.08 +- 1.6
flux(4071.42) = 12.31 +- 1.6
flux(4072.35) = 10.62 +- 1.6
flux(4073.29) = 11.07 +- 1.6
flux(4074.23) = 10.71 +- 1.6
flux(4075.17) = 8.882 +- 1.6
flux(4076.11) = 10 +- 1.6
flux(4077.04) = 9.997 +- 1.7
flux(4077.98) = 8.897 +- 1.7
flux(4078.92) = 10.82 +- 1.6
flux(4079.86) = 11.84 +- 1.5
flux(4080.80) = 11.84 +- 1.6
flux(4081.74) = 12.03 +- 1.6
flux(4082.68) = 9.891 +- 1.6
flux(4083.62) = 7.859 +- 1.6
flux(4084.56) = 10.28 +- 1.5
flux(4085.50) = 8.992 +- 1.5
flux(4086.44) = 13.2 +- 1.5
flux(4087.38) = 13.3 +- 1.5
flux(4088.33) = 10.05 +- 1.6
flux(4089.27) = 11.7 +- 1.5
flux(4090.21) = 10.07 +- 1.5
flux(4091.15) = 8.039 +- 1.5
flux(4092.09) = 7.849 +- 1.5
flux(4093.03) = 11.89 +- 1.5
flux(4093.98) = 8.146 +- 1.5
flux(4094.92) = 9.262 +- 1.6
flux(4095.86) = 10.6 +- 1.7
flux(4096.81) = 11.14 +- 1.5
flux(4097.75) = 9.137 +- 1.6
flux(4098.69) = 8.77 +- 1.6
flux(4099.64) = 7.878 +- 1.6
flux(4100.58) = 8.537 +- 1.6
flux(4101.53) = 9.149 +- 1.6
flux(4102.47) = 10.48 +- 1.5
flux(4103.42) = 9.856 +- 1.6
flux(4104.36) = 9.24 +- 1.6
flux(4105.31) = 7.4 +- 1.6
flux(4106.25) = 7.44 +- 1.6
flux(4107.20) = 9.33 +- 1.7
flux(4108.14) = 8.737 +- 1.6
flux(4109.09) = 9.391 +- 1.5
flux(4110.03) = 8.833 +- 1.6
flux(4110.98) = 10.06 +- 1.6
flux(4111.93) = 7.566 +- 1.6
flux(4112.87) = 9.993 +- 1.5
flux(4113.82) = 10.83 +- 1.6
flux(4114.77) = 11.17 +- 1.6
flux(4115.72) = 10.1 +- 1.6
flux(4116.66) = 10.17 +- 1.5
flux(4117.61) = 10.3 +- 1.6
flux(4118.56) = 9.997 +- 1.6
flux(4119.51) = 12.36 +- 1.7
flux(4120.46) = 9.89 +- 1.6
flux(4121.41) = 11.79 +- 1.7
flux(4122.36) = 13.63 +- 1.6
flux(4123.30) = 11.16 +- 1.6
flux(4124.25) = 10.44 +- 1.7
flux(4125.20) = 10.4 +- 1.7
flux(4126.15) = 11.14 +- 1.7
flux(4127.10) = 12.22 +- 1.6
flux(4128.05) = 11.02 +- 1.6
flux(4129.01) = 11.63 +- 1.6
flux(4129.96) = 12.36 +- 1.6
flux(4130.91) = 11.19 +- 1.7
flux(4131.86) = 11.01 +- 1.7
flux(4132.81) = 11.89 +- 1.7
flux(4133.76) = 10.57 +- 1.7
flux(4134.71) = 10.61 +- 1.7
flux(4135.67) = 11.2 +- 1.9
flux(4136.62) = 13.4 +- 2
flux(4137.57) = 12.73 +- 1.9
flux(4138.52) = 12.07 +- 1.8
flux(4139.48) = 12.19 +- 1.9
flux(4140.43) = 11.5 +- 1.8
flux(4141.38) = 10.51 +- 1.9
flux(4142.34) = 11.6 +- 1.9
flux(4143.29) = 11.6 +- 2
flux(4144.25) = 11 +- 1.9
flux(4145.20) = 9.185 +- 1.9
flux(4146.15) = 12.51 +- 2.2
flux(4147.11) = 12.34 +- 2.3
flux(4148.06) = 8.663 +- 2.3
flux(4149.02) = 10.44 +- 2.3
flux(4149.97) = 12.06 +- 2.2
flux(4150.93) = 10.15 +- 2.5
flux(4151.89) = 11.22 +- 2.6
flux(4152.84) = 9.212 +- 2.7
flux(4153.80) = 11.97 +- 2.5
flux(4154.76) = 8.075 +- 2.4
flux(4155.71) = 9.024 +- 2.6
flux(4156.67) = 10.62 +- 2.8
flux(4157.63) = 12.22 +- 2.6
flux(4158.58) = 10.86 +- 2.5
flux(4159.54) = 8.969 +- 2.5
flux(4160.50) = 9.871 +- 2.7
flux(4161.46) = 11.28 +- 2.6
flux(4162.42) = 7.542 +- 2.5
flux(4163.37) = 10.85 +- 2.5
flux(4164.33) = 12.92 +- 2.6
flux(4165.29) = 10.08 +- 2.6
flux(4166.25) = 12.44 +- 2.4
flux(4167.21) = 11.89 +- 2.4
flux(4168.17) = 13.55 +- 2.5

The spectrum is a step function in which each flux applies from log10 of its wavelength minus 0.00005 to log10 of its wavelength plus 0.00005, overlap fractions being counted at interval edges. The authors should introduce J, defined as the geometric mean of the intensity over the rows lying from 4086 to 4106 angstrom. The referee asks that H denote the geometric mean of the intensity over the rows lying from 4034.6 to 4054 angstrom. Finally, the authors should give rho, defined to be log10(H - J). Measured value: 0.17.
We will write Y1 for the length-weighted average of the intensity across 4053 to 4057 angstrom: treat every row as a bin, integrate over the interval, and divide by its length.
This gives 11.1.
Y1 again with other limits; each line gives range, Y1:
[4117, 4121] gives 10.6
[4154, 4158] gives 10.1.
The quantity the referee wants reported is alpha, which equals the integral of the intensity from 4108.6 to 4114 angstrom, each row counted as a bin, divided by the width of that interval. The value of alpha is 9.4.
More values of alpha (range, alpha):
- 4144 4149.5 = 10.7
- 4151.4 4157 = 10.0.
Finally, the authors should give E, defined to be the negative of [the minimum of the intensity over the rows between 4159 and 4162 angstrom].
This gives -9.0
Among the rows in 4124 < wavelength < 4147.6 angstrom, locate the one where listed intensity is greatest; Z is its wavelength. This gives 4136.62 angstrom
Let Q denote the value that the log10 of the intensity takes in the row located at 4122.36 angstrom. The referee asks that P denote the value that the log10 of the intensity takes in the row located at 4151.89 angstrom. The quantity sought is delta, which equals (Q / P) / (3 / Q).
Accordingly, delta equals 0.41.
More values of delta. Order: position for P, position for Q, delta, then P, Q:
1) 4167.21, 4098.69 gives 0.28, 1.08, 0.94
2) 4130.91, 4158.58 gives 0.34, 1.05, 1.04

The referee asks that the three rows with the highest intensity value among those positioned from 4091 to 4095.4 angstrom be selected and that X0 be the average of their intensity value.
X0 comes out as 9.77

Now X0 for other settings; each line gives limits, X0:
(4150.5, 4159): 11.80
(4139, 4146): 11.80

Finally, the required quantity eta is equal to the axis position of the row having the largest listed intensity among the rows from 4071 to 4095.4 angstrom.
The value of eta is 4087.38 angstrom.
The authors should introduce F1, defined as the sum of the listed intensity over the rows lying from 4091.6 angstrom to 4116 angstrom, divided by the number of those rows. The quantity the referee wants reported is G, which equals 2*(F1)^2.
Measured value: 174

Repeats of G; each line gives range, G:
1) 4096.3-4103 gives 173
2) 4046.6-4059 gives 229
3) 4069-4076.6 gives 217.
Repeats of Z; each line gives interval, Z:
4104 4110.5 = 4109.09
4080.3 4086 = 4081.74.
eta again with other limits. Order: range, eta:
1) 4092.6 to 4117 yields 4093.03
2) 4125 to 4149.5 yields 4136.62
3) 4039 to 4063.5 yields 4042.46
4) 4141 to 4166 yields 4164.33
